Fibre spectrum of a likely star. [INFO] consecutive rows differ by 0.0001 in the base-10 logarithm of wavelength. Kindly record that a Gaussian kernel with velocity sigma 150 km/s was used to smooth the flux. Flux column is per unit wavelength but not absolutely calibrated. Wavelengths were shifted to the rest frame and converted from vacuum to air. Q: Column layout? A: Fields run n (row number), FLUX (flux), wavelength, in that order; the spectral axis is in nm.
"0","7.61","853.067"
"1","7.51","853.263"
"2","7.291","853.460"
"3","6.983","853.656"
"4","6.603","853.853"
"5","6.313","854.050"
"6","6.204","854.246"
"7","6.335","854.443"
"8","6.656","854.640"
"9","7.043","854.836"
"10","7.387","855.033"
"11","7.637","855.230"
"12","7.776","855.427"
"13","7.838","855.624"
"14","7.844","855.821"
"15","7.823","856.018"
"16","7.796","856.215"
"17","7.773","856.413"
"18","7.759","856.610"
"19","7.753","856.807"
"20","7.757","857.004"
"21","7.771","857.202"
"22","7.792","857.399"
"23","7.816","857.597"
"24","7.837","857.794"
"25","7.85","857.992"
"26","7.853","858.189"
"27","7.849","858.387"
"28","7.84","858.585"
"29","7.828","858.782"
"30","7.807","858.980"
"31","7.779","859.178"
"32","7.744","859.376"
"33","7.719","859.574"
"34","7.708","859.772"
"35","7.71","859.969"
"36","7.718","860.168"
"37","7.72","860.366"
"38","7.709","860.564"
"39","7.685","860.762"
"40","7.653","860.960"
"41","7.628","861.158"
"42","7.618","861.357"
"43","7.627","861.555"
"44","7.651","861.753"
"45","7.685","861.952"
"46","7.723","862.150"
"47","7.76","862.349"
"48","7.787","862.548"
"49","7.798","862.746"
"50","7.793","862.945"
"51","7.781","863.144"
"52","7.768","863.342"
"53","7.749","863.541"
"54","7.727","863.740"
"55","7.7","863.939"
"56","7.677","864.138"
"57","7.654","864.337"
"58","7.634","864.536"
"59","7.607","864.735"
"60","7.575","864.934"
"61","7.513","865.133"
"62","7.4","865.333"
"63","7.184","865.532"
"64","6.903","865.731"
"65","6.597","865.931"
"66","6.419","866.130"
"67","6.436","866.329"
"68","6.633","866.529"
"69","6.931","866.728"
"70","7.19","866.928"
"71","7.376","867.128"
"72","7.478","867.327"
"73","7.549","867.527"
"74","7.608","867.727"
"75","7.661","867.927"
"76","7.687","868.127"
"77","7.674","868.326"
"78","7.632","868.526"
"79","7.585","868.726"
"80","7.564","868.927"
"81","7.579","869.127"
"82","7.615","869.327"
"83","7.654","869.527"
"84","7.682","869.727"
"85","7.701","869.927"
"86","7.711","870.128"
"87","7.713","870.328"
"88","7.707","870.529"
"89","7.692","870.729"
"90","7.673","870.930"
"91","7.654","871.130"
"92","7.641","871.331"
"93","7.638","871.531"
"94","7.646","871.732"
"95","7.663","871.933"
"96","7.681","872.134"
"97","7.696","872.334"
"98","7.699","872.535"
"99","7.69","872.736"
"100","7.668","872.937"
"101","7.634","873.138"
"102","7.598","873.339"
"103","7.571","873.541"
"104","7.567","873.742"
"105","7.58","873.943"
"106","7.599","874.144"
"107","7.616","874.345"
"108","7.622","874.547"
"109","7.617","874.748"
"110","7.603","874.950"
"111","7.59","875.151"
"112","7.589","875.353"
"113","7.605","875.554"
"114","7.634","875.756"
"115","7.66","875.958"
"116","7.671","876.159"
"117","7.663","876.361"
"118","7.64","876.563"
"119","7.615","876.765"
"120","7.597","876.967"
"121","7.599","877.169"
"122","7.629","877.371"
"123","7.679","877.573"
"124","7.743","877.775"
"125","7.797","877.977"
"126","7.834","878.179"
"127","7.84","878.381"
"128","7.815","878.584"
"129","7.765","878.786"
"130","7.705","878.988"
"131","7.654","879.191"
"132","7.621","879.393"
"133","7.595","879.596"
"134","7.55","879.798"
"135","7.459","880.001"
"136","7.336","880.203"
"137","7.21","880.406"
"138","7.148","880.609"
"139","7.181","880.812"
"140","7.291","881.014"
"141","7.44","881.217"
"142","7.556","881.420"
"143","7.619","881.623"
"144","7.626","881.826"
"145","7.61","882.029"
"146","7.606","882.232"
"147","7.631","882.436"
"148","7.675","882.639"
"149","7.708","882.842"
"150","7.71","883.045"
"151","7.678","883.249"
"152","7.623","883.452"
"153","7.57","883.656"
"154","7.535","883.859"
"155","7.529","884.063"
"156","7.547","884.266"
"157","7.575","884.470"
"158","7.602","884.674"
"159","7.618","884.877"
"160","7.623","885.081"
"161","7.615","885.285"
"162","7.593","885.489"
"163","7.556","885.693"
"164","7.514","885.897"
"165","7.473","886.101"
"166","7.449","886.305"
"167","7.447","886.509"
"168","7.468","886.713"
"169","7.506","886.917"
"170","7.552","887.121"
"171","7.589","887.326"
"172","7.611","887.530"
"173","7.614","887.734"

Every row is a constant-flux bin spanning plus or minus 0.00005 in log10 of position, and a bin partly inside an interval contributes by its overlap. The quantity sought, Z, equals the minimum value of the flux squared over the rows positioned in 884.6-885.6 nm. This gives 58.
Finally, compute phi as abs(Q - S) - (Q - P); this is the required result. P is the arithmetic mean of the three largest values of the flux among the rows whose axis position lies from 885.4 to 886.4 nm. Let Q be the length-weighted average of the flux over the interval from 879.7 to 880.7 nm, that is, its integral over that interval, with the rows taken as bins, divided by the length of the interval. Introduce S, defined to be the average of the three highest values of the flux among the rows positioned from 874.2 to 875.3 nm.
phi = 0.49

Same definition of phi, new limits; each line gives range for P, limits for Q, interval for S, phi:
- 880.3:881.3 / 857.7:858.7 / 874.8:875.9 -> -0.30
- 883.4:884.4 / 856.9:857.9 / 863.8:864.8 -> -0.10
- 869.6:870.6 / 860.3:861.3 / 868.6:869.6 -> 0.09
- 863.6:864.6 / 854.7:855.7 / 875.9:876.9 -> 0.37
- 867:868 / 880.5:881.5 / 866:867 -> 0.69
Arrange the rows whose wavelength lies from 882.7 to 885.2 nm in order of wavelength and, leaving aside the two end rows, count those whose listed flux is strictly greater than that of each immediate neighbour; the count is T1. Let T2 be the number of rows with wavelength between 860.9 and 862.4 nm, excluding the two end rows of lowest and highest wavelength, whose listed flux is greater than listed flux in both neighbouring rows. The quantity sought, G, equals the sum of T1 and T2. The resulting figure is 1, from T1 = 1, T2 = 0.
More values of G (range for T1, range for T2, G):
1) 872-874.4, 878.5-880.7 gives 1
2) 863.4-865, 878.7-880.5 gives 0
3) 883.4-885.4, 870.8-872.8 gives 2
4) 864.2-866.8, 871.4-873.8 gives 1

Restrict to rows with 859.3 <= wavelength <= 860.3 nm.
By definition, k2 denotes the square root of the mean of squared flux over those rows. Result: 7.72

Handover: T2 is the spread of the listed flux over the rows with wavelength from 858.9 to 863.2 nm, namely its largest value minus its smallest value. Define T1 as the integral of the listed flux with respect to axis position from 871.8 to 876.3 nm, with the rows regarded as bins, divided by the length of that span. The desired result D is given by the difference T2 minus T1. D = -7.4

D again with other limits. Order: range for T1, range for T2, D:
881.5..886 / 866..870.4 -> -6.3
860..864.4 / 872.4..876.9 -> -7.6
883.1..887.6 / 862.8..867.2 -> -6.2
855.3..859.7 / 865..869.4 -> -6.5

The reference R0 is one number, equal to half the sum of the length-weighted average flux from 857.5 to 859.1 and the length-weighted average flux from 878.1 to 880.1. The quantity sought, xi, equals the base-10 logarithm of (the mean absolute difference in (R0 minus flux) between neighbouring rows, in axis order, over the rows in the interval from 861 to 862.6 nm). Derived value -1.6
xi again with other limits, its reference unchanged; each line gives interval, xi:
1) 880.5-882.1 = -1.2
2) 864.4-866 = -0.8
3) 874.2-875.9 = -1.9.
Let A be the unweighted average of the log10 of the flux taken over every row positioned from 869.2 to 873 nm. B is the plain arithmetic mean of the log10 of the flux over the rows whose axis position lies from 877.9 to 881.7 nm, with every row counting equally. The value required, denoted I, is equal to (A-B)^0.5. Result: 0.086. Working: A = 0.885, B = 0.878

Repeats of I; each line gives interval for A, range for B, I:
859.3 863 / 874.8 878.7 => 0.044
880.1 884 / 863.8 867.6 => 0.131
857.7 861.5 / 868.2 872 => 0.074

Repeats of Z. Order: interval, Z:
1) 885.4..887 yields 55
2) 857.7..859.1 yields 61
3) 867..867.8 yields 54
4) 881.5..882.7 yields 58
